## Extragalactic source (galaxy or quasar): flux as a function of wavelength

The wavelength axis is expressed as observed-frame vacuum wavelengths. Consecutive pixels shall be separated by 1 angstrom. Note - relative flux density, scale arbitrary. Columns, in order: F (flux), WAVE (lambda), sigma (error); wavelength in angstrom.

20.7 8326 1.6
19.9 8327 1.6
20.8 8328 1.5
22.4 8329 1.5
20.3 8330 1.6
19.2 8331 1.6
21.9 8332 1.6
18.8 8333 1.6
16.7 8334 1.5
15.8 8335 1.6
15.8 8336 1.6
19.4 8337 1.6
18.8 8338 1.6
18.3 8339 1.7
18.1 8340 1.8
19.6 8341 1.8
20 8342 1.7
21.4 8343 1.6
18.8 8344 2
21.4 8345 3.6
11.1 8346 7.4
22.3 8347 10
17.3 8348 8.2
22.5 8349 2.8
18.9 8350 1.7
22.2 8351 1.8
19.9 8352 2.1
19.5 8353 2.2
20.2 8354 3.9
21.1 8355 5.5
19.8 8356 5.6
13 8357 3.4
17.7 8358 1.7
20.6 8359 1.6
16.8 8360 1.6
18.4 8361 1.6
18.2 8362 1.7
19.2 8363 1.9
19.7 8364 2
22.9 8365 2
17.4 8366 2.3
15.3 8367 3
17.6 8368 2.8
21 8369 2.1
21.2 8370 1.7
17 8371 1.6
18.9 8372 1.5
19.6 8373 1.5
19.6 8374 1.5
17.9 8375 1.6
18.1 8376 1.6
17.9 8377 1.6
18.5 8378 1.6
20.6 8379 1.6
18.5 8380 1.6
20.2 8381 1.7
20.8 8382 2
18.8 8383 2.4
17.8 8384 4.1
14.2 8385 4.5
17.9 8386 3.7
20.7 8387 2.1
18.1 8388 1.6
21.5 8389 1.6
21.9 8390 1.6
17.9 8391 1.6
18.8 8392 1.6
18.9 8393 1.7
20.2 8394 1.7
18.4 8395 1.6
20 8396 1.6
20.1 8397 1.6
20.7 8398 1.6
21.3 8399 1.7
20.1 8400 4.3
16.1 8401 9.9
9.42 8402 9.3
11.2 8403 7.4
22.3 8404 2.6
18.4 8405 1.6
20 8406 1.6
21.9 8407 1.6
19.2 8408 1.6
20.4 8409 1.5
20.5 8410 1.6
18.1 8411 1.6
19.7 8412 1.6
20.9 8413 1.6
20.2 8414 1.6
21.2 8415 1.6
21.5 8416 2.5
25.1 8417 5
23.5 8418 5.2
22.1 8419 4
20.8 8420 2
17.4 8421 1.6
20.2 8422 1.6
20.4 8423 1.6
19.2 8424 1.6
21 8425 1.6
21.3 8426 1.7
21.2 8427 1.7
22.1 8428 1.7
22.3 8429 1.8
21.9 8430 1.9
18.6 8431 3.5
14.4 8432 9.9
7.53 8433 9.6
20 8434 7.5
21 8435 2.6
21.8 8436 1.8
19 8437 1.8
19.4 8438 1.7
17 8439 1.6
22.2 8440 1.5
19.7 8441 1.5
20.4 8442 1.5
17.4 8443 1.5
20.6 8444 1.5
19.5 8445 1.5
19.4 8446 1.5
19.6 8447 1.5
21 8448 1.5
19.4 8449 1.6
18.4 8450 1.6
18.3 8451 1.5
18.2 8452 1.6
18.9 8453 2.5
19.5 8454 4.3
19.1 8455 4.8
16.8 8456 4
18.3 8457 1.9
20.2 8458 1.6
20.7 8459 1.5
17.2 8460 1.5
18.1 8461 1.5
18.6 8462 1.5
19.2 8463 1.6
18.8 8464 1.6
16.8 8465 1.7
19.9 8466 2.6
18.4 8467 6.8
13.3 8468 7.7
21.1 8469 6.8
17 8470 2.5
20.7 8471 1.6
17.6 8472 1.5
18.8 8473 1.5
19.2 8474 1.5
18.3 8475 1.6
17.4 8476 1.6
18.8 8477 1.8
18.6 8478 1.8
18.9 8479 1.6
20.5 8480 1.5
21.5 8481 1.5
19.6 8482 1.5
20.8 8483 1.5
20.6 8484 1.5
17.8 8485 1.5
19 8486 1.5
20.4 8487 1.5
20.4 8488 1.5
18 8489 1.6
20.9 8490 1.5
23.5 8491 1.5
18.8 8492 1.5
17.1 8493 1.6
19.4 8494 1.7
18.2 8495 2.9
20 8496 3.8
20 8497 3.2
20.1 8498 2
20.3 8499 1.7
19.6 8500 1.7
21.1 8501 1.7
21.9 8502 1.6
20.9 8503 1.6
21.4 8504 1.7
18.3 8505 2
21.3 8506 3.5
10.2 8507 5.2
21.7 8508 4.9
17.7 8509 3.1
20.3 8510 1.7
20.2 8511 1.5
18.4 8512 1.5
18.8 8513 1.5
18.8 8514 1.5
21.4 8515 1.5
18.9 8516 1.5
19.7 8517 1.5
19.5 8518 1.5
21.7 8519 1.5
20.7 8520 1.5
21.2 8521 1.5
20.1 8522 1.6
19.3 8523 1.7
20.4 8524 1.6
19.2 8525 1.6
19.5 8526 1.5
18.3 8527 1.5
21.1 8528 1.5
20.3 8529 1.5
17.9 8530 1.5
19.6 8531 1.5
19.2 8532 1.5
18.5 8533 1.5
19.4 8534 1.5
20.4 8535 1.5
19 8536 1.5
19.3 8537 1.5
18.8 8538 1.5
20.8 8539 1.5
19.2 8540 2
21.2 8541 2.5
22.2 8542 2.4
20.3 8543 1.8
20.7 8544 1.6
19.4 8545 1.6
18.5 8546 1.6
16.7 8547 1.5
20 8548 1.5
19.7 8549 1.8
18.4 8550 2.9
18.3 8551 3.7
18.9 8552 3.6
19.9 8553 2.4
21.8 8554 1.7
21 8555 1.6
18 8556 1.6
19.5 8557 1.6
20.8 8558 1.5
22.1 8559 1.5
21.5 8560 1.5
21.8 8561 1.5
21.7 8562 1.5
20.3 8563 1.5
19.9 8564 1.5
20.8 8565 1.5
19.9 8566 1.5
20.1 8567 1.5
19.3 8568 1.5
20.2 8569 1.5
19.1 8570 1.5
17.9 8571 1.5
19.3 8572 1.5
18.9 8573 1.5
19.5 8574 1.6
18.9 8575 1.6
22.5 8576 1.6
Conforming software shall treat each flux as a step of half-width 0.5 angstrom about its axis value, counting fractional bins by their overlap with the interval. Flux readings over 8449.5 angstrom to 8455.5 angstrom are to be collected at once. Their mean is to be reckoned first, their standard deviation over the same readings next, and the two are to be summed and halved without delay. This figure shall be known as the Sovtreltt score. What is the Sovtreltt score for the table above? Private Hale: 9.6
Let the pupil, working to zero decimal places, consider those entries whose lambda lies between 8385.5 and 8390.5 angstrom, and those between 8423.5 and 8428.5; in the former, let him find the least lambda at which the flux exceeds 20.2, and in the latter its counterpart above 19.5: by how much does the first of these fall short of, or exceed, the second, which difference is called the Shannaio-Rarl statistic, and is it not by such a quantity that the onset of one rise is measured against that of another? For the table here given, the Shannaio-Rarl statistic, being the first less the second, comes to -38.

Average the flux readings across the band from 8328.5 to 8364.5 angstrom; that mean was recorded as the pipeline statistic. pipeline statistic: 19.0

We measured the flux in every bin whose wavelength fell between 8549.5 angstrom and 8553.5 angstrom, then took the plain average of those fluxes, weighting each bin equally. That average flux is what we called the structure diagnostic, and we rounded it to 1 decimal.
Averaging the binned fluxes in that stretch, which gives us 18.9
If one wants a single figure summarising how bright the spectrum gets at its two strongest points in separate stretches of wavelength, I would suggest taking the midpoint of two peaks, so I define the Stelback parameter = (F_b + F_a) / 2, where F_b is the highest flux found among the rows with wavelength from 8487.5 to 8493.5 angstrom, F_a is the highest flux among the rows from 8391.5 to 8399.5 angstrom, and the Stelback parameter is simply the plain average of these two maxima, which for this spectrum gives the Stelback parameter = 22.4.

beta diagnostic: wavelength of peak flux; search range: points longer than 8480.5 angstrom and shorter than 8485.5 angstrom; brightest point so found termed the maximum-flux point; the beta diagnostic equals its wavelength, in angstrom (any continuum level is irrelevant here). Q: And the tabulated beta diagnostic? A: 8481 angstrom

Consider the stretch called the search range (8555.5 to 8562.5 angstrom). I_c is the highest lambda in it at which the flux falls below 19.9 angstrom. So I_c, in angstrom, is 8557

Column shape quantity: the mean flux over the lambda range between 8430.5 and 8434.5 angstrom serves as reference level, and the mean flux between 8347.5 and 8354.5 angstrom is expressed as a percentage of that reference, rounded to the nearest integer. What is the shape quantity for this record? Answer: 133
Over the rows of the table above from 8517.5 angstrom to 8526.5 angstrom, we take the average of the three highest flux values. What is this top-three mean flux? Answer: 21.2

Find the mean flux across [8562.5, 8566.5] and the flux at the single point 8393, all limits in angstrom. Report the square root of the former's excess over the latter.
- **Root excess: 1.15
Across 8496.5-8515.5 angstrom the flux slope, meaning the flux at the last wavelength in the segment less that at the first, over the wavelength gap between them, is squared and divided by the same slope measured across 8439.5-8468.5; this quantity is -0.019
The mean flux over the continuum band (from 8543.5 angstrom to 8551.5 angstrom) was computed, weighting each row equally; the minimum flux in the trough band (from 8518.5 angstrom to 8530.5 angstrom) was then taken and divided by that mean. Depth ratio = 0.944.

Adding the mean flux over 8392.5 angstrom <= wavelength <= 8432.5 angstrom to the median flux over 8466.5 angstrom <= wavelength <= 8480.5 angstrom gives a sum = 38.5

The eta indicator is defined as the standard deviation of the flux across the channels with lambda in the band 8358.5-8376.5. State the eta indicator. 1.8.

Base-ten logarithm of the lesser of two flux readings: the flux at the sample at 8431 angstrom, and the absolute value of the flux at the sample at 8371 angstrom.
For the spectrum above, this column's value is 1.23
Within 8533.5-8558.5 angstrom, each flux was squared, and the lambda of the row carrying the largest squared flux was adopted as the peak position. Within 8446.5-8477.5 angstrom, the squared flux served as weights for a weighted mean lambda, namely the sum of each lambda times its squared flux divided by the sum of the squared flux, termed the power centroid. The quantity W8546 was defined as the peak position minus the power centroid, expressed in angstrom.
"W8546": 80.3 angstrom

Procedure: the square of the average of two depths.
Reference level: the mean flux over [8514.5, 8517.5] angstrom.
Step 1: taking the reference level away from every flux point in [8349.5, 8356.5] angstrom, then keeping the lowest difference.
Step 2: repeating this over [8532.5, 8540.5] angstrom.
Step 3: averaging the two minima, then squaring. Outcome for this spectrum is 1.7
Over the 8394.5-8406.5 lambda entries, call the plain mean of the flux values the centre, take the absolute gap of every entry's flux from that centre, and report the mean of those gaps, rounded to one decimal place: 3.0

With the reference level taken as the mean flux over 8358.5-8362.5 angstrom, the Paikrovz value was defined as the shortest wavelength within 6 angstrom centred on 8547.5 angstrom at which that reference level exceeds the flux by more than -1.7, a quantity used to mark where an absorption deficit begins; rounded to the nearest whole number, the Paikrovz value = 8545 angstrom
